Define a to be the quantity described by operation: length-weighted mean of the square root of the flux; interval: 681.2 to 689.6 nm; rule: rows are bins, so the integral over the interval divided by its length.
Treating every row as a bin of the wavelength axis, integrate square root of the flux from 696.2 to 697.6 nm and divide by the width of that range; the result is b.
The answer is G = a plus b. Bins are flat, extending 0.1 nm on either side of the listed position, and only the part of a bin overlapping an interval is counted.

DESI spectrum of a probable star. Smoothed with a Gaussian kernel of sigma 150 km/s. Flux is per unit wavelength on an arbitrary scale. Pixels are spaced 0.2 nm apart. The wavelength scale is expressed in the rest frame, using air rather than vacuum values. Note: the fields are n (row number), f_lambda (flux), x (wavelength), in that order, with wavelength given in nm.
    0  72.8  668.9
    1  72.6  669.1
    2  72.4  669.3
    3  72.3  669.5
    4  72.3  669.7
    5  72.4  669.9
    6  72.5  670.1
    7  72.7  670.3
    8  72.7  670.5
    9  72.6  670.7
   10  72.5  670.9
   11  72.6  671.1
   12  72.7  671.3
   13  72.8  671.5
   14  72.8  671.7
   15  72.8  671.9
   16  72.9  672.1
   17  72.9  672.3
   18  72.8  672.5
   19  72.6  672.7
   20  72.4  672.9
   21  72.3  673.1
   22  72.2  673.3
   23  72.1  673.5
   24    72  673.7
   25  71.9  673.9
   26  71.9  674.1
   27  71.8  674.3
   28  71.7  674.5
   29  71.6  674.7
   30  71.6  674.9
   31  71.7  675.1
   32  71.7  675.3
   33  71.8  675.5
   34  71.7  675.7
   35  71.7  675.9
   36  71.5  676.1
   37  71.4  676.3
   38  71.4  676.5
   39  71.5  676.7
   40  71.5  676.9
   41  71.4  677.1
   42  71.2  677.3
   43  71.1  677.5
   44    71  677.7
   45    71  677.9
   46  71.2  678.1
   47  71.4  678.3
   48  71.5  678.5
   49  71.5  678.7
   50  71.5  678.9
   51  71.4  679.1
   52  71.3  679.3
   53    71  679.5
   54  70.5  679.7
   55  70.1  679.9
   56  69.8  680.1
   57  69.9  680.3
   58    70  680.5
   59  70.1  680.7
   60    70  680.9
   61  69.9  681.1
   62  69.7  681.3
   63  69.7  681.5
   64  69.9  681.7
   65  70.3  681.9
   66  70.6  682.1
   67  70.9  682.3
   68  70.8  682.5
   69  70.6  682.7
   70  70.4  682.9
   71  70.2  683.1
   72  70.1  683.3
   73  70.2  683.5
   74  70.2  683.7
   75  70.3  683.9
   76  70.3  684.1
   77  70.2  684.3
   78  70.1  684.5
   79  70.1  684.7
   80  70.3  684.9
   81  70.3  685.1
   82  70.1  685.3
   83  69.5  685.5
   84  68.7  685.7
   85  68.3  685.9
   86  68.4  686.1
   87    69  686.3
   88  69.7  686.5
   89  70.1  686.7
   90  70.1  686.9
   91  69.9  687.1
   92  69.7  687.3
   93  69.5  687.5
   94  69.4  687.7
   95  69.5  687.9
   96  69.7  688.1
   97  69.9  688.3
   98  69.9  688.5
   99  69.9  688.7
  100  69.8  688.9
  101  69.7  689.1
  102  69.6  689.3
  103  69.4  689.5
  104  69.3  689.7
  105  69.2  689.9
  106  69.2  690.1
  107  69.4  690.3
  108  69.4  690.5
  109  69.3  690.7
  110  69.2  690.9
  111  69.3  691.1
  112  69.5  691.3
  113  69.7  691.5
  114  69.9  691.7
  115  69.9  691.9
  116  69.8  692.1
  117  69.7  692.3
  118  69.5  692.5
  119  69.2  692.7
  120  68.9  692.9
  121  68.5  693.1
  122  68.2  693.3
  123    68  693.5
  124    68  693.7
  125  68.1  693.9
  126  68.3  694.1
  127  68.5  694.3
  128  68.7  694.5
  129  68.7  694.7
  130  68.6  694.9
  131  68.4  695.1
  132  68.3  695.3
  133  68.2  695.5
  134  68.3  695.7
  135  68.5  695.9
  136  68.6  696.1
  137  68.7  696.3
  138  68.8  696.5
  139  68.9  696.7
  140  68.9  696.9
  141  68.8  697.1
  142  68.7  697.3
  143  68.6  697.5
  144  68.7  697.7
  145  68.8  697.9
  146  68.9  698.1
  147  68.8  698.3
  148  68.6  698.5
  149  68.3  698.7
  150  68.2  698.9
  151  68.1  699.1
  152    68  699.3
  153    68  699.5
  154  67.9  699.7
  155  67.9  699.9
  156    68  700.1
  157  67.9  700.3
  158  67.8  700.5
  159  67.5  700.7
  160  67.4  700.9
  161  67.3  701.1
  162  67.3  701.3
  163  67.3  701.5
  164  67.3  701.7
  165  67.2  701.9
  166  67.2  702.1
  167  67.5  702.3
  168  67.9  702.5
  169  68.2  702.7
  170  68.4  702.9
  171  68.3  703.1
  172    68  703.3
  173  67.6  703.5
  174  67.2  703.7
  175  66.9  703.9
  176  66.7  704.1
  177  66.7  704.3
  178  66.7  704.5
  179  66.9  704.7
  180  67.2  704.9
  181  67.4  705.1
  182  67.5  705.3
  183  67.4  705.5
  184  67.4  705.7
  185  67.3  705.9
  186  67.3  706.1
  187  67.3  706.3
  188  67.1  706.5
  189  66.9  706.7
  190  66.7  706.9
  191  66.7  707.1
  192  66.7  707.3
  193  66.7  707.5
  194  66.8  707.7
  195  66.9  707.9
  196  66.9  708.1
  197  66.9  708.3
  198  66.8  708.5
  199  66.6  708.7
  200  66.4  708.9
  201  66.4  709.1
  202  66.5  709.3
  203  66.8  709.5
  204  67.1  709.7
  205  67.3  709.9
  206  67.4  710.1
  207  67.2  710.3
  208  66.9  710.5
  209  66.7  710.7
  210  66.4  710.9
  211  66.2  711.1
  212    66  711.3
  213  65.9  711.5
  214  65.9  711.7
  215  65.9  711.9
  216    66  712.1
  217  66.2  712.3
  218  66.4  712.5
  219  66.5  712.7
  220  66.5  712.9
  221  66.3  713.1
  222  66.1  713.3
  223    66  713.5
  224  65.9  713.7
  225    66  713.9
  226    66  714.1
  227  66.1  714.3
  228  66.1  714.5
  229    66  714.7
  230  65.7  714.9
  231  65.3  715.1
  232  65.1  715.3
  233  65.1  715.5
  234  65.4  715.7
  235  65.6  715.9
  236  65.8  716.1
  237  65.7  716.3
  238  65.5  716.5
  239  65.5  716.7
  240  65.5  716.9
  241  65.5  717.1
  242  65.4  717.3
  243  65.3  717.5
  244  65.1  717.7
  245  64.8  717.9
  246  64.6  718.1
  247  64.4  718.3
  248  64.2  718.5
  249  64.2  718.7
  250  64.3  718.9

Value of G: 16.7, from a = 8.36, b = 8.29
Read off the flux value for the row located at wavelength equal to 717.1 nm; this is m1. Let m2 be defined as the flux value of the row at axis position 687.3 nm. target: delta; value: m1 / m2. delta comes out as 0.94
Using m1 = 65.5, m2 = 69.7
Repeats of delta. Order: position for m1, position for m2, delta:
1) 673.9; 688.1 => 1.03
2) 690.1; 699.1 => 1.02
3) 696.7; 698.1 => 1.00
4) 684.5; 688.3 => 1.00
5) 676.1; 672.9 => 0.99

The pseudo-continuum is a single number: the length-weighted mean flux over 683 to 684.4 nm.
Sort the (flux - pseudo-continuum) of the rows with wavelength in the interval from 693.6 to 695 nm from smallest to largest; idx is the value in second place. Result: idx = -2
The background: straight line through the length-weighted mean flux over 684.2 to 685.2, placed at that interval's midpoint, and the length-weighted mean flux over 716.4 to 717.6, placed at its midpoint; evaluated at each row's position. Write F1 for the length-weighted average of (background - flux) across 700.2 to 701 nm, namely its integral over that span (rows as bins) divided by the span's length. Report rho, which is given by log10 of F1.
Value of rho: -0.7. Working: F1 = 0.21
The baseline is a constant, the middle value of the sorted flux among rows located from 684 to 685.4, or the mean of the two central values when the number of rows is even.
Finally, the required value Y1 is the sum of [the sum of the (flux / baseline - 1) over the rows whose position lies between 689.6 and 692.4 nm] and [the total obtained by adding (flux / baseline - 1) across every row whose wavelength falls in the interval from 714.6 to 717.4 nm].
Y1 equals -1.1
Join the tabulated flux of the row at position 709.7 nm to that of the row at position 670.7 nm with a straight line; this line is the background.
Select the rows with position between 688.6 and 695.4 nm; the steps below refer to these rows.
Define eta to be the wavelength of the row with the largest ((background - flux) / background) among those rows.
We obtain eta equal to 693.5 nm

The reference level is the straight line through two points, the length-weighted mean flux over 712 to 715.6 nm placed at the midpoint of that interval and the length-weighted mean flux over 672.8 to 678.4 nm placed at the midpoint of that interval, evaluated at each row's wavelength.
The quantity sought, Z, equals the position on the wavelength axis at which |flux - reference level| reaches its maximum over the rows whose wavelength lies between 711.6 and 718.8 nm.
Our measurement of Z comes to 718.5 nm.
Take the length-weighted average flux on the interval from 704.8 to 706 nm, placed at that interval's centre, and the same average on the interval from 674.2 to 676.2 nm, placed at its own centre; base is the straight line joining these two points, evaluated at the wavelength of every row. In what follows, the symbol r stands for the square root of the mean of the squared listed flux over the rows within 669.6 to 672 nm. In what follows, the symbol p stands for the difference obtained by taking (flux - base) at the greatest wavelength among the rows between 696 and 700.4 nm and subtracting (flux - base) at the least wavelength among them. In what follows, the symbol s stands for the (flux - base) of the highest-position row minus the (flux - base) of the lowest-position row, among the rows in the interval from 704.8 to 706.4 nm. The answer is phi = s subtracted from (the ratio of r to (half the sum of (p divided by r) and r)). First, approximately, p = -0.1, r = 72.6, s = 0.30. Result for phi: 1.7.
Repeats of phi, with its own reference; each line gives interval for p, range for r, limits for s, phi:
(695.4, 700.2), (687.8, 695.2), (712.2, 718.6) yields 3.1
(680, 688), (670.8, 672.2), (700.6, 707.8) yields 1.7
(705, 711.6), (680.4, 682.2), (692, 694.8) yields 2.7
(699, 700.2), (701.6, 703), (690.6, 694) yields 2.7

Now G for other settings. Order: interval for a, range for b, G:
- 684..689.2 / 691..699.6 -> 16.6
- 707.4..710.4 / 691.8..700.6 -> 16.5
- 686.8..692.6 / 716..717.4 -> 16.4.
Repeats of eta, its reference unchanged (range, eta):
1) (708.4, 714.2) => 711.5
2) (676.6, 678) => 677.7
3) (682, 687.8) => 685.9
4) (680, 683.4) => 680.1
